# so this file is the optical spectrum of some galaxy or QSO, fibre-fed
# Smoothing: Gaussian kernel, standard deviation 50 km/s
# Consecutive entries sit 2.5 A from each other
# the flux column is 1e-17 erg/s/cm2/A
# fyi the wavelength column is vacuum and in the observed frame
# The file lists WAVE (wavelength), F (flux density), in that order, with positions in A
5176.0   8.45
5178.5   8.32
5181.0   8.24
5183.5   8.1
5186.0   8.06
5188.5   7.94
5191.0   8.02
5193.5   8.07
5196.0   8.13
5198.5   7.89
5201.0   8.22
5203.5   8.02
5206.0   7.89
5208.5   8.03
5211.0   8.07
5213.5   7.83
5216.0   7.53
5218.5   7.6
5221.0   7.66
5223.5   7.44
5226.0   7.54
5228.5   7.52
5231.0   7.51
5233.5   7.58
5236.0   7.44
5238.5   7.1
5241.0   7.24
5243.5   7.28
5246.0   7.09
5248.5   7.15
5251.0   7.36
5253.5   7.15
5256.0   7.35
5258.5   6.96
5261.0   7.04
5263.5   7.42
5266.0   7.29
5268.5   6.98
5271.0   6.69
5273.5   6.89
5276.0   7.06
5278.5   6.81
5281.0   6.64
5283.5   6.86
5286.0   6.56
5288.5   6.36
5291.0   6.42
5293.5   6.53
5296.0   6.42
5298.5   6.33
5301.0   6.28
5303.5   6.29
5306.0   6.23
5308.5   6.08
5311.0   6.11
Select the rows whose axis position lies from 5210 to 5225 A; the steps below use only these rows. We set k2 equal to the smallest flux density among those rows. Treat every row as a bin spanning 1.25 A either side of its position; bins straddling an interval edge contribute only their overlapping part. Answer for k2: 7.44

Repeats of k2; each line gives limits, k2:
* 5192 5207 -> 7.89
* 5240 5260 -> 6.96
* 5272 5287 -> 6.56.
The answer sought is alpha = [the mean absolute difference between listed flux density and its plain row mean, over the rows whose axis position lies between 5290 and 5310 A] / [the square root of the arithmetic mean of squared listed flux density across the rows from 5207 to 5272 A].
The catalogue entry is 0.014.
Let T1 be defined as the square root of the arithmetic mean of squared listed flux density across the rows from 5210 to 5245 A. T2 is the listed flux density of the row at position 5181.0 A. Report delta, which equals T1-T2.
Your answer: -0.7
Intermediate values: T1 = 7.5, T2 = 8.24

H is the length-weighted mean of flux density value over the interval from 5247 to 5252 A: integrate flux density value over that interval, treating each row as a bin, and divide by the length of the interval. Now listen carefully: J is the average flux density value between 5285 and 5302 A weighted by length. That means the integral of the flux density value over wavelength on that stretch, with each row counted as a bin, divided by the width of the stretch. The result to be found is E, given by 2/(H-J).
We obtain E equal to 2.4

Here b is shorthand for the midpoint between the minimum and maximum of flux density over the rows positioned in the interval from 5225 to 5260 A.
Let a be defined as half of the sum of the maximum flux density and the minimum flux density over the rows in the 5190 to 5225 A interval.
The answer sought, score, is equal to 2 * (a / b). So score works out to 2.15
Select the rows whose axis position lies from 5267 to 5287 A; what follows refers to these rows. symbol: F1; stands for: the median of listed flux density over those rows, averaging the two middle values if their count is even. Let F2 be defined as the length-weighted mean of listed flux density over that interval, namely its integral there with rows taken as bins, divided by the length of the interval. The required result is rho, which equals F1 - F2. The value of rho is 0.015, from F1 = 6.8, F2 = 6.8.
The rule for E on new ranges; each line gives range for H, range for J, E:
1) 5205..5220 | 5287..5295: 1.4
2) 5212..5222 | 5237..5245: 4.4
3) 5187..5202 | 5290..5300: 1.2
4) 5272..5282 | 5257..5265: -6.7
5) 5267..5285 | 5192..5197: -1.6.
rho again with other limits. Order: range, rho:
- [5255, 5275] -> -0.064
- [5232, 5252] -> -0.022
